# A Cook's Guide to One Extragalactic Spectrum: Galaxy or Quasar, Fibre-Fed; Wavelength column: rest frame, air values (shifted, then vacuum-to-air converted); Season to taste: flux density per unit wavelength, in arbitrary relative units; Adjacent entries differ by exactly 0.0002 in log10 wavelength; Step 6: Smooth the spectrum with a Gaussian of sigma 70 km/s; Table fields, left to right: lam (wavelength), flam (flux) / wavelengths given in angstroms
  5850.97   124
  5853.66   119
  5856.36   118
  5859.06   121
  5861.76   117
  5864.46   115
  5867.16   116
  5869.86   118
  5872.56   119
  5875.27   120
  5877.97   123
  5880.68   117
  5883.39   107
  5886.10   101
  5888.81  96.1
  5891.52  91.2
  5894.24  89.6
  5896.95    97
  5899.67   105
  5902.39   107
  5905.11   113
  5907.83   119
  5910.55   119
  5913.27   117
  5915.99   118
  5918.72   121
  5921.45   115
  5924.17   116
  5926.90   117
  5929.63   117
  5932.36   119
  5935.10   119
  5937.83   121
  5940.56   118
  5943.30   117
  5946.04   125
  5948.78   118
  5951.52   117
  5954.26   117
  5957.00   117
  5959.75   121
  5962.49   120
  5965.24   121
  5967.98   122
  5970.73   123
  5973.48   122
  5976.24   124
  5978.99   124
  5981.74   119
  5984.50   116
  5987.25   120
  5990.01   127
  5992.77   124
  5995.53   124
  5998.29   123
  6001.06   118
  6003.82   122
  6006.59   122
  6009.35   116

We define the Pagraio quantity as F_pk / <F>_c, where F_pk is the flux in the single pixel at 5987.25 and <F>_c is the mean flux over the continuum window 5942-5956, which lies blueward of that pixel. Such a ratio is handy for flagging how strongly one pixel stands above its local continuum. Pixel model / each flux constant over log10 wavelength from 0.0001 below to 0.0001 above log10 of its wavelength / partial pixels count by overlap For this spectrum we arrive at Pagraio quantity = 1.01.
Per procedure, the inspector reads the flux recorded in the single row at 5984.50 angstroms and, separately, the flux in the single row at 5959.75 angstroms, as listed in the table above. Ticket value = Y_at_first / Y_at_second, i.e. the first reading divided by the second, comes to 0.96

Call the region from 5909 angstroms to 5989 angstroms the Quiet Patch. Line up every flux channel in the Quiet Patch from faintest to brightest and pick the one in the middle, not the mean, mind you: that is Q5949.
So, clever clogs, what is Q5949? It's 119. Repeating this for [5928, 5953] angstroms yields 118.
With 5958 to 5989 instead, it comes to 121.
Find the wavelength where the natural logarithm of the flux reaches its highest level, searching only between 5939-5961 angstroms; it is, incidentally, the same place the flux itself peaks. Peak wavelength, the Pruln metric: 5946.04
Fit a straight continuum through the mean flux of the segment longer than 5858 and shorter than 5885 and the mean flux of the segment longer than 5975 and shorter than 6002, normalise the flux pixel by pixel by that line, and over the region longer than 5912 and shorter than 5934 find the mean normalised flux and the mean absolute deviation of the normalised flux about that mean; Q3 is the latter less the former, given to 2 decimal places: -0.97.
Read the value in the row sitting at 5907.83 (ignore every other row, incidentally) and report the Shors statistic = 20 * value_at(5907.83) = 2380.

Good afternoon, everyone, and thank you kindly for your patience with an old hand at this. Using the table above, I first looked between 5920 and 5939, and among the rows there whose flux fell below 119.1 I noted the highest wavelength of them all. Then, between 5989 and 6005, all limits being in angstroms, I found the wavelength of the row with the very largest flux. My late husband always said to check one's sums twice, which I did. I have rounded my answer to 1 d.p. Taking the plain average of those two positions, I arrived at 5962.6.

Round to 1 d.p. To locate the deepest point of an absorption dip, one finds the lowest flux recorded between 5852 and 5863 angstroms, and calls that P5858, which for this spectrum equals 117.0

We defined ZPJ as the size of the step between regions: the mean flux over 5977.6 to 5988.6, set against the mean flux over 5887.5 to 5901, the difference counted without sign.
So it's 24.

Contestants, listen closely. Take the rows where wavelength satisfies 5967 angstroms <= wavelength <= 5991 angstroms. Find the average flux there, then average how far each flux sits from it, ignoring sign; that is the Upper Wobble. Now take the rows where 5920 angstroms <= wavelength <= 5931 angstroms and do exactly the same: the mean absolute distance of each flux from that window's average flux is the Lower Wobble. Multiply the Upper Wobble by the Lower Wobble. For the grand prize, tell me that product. 1.8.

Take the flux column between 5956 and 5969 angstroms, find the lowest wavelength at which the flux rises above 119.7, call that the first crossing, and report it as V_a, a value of 5959.75 angstroms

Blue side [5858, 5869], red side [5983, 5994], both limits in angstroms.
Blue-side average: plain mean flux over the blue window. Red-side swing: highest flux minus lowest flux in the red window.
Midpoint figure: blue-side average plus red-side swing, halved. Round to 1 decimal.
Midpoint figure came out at 64.1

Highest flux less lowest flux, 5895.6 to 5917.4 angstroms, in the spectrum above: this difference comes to 22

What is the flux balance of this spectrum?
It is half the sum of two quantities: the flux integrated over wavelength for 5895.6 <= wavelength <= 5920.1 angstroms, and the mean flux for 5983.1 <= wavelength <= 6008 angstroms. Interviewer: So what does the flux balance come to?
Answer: 1443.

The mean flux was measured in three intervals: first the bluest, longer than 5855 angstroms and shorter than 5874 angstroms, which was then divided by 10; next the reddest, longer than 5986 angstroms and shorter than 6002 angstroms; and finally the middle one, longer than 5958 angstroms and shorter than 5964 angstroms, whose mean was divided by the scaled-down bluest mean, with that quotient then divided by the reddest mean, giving 0.083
